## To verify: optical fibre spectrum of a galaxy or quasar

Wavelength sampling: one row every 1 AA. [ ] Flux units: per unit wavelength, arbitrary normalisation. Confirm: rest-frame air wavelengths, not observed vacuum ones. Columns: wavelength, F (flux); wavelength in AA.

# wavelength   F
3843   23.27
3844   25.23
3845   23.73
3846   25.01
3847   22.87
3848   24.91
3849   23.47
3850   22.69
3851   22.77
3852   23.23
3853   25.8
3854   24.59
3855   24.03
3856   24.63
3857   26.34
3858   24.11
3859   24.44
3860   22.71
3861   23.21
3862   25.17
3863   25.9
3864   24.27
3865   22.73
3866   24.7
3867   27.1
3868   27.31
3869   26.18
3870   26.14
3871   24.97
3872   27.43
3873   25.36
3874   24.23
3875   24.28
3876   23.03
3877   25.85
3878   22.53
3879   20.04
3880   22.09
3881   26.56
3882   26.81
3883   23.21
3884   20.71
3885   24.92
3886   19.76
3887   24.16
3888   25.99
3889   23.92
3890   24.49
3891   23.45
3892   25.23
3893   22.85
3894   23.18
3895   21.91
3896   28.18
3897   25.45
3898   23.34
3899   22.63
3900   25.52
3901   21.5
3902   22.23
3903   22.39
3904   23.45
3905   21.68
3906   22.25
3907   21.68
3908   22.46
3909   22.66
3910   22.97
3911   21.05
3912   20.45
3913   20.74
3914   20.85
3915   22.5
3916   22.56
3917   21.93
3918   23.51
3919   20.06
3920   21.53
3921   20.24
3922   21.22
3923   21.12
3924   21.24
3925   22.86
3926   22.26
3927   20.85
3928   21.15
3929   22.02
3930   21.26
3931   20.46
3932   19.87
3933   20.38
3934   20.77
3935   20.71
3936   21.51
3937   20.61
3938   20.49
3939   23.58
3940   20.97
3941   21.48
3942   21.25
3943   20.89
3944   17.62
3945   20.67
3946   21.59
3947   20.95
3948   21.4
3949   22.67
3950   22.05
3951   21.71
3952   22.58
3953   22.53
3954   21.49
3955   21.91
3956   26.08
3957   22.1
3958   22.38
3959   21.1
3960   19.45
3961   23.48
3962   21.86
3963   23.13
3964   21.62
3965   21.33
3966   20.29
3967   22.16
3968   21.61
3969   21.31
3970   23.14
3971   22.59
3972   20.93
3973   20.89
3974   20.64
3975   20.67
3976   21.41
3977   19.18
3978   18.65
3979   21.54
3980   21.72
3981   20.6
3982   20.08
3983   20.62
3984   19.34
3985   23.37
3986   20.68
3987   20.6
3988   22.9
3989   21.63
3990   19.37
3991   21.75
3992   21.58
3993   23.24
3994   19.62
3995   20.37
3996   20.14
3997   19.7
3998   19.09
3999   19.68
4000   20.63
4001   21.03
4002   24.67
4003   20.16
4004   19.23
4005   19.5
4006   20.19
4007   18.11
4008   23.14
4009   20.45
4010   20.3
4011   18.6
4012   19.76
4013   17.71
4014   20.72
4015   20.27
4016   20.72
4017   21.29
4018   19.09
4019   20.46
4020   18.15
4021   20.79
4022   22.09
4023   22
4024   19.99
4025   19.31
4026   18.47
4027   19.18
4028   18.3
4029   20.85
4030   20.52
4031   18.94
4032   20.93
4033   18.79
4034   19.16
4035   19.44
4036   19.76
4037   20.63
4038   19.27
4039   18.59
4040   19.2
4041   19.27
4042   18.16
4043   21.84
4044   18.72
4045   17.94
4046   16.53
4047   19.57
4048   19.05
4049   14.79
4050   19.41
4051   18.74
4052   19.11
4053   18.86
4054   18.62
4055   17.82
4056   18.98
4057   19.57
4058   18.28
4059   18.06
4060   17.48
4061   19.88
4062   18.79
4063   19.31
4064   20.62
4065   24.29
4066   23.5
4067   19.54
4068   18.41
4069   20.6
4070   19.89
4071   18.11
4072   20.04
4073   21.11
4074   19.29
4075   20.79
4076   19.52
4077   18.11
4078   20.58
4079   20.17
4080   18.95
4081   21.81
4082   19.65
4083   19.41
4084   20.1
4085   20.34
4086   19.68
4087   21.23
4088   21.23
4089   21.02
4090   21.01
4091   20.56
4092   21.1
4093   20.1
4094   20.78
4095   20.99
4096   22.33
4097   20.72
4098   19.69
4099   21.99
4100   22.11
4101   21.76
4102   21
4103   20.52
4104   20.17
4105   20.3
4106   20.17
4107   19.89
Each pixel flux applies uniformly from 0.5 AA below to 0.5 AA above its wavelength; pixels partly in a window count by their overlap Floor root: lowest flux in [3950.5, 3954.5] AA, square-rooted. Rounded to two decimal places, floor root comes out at 4.64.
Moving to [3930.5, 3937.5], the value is 4.46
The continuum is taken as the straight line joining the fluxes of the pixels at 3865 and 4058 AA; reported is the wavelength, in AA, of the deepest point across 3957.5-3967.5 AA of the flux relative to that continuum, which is 3960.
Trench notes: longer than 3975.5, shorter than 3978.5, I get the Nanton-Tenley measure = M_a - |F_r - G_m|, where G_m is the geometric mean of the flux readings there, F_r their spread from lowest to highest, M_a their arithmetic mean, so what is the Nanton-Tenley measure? 2.8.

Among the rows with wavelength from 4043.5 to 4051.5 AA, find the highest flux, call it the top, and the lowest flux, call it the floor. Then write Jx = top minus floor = 4.8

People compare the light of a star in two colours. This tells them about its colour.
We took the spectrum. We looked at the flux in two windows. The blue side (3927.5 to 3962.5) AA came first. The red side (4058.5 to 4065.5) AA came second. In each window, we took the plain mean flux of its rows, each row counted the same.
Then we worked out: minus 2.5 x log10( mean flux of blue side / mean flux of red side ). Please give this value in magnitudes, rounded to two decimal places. -0.09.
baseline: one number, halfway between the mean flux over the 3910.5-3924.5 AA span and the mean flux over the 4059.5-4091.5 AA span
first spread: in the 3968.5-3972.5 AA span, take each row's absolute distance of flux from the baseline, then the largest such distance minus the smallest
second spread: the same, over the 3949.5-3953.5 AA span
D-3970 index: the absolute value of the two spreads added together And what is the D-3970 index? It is 3.1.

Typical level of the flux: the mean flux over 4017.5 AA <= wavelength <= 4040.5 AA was 19.7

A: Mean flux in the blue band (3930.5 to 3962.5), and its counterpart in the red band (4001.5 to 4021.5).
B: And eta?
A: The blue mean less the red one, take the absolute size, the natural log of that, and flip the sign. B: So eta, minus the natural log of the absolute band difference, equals -0.25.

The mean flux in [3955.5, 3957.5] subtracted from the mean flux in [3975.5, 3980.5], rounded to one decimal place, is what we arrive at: -3.6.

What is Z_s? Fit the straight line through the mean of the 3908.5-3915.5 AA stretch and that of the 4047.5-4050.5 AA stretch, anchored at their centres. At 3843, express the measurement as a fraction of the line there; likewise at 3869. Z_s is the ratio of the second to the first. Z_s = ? 1.16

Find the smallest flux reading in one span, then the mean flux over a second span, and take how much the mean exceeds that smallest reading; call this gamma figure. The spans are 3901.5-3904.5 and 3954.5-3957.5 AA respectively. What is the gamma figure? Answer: 1.1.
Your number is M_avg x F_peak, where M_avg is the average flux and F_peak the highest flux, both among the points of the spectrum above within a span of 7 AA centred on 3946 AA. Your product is 472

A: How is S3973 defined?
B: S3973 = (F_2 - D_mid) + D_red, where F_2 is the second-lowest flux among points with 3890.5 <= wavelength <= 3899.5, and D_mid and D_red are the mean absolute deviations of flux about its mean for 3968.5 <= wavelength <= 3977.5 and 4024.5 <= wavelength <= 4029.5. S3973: 22.5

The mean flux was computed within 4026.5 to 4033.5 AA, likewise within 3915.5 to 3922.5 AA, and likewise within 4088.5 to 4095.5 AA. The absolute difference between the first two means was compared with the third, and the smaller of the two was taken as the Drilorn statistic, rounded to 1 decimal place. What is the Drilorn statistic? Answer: 1.9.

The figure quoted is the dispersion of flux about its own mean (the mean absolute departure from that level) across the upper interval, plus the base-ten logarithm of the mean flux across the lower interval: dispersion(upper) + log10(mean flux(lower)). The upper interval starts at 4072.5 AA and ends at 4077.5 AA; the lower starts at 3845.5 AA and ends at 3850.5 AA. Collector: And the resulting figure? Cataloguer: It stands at 2.33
